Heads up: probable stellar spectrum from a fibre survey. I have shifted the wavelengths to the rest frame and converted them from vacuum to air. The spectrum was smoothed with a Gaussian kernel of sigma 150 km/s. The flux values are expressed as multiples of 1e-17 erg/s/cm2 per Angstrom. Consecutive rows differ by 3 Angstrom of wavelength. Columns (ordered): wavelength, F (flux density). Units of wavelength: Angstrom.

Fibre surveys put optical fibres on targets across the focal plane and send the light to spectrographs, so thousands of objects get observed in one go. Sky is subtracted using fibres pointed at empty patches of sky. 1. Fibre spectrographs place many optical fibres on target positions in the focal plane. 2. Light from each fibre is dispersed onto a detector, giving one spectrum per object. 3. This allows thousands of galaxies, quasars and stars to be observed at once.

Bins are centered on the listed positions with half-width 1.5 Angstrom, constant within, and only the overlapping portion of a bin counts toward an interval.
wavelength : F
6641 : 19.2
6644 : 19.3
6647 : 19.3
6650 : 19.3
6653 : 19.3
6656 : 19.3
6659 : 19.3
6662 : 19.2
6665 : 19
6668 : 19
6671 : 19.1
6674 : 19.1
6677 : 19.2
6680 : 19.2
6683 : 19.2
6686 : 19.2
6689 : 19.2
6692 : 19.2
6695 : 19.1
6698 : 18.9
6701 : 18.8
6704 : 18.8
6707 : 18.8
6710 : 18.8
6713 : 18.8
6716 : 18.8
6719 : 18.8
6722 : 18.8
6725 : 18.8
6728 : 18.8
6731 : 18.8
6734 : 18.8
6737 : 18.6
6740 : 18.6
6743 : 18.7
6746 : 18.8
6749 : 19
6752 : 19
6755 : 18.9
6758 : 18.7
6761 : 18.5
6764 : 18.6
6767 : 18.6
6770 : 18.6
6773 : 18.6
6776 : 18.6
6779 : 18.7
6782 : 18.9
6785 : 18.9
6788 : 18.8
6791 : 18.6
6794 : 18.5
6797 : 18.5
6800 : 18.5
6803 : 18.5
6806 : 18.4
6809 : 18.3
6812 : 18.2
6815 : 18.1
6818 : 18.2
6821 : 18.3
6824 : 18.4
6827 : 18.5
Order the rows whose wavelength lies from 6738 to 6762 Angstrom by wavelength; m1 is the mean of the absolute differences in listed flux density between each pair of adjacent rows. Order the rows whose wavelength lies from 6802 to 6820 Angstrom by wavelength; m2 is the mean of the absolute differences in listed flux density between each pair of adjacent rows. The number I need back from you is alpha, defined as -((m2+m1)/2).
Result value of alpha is -0.114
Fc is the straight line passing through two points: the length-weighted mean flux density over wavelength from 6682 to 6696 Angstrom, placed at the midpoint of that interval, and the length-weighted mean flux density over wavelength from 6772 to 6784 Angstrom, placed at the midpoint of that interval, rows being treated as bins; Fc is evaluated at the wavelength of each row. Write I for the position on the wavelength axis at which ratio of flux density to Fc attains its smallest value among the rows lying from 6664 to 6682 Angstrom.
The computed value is 6665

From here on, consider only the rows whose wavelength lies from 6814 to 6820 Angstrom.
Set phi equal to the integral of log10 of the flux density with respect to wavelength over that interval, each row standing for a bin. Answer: 7.56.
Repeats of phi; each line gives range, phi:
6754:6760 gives 7.64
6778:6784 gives 7.65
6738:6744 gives 7.62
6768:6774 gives 7.62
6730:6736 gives 7.64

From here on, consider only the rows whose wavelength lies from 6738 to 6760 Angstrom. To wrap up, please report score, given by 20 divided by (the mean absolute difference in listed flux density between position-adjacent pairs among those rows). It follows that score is 171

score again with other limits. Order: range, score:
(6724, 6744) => 400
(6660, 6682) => 300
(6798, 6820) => 240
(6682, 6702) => 300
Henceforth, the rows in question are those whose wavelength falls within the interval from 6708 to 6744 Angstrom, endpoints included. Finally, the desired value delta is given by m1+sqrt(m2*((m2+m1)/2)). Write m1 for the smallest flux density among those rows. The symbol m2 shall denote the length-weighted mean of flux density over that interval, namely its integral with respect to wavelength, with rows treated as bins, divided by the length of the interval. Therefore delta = 37.3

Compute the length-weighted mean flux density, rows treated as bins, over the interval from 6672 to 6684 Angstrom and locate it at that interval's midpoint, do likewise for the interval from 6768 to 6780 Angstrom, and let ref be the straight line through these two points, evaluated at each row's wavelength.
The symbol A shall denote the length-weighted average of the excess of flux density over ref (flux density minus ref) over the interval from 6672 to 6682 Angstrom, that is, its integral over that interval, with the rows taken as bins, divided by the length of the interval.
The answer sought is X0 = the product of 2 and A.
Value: 0.0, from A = -0.01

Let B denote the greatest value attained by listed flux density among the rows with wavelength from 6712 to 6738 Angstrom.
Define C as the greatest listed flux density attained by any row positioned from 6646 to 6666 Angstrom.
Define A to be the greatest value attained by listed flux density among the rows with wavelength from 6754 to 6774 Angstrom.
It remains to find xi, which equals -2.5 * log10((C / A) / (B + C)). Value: 3.93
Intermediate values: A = 18.9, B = 18.8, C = 19.3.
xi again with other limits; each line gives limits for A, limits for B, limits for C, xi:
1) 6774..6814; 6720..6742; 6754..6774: 3.94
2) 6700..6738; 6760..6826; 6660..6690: 3.93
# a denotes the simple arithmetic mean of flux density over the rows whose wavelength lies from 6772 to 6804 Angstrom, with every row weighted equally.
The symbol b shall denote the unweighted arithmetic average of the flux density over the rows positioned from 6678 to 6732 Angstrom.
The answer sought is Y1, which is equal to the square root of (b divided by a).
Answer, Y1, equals 1.01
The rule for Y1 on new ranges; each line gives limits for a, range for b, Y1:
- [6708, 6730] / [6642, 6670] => 1.01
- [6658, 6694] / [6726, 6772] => 0.99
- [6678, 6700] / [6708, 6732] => 0.99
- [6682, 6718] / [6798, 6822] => 0.98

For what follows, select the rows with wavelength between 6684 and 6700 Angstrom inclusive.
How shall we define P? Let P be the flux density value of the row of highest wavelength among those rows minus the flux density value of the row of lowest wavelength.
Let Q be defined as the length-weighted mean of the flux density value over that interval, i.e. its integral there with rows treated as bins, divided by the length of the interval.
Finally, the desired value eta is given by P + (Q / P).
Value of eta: -64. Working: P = -0.3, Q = 19.1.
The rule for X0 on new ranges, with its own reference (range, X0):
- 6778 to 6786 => 0.5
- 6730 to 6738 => -0.2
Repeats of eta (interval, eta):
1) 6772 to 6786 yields 63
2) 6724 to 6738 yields -94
